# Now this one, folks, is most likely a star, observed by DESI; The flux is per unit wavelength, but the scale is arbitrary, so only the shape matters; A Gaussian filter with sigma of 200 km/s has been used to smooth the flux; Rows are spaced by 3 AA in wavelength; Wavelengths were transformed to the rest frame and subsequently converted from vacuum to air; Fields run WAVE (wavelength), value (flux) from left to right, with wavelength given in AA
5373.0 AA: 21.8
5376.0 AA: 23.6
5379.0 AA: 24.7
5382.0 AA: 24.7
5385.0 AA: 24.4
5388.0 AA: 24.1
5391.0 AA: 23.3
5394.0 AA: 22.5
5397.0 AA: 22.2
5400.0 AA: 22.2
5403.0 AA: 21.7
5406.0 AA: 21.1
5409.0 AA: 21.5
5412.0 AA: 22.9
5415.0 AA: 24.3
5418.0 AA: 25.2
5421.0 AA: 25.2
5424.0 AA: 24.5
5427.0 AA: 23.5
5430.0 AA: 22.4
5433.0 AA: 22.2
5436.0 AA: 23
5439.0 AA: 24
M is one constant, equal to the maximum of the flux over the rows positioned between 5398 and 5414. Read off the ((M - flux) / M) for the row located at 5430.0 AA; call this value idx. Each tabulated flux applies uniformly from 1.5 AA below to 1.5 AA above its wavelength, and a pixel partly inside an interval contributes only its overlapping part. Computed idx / 0.02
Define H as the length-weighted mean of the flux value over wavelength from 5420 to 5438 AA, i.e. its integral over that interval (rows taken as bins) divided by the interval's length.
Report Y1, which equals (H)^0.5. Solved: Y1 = 4.84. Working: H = 23.4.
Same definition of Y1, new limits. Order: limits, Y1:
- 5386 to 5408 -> 4.74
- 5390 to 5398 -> 4.76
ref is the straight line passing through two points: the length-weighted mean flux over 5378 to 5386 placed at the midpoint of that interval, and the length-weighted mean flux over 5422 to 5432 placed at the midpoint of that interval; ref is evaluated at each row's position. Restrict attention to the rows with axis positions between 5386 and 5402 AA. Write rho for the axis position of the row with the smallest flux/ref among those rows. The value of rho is 5397.0 AA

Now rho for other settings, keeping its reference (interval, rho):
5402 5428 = 5406.0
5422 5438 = 5433.0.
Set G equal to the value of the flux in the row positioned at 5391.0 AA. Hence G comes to 23.3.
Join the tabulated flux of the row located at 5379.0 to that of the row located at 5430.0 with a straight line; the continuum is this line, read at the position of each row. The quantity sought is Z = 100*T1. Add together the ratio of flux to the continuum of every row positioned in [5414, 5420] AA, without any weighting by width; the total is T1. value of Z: 215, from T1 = 2.2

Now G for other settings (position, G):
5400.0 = 22.2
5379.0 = 24.7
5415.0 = 24.3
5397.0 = 22.2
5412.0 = 22.9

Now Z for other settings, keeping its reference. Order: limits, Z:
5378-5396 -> 590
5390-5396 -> 190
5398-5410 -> 367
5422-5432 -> 312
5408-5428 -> 729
